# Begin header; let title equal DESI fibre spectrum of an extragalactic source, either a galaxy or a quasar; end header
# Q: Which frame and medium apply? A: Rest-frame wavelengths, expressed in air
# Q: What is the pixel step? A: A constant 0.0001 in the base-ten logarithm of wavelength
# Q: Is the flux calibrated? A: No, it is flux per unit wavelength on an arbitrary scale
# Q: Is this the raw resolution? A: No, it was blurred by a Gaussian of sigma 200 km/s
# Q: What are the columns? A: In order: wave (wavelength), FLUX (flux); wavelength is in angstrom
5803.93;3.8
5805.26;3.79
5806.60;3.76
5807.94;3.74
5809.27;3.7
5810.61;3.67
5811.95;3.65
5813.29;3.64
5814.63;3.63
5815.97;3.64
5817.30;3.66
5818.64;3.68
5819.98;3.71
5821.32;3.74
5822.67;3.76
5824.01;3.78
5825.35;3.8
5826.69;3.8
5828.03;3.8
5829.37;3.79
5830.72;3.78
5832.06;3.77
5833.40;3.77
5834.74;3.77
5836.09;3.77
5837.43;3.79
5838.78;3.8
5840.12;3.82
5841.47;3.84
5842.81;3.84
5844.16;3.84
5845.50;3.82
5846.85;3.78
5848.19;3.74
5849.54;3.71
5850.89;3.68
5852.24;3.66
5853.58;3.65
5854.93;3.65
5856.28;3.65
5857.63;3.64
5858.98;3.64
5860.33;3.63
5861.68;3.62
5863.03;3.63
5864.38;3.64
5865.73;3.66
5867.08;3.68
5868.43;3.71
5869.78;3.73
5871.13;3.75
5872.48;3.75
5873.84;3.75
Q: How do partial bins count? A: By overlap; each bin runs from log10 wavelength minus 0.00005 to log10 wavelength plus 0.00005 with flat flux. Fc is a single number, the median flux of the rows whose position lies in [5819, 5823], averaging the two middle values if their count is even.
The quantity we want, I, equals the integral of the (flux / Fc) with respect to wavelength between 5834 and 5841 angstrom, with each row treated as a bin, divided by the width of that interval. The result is 1.01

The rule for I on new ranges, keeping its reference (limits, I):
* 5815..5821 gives 0.98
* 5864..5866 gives 0.98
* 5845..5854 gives 0.99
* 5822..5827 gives 1.01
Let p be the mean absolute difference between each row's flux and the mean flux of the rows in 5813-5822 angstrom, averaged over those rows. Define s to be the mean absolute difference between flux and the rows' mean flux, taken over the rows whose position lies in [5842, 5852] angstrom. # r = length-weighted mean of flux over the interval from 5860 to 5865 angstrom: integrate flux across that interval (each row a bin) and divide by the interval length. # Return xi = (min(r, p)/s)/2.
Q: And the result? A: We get 0.3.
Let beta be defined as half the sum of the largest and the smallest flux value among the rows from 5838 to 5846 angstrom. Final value 3.82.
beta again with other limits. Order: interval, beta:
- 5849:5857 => 3.68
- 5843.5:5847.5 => 3.81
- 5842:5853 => 3.75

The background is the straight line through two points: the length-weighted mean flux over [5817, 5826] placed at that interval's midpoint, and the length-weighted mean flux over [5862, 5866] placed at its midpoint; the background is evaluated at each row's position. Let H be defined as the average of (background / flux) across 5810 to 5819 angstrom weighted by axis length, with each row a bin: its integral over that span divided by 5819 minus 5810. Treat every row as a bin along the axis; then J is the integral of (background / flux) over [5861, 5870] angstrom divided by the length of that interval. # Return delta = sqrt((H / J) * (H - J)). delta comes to 0.19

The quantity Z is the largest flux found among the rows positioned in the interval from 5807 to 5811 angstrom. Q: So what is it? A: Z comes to 3.74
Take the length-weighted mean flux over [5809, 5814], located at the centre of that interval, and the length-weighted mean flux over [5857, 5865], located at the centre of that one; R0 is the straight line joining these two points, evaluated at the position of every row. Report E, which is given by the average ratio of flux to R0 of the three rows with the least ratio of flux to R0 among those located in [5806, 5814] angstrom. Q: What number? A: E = 1.00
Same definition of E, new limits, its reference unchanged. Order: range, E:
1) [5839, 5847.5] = 1.05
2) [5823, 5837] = 1.03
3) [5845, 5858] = 1.00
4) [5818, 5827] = 1.02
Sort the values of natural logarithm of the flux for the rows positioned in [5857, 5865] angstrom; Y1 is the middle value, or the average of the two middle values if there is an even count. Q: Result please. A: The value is 1.29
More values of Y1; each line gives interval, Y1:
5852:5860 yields 1.29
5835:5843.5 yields 1.34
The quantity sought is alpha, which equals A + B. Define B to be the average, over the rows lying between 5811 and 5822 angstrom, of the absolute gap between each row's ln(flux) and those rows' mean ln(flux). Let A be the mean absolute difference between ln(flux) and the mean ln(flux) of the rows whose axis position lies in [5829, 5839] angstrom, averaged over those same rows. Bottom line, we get 0.011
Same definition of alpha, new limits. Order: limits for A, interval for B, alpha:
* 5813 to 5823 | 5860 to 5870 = 0.020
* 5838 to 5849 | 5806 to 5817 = 0.018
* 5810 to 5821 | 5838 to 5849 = 0.013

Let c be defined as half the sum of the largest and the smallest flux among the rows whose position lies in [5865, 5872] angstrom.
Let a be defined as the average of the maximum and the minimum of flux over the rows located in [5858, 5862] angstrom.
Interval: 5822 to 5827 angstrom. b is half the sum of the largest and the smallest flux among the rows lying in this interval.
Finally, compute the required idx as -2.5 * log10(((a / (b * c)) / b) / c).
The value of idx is 4.33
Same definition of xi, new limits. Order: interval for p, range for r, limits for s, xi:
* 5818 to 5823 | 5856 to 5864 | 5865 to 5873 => 0.5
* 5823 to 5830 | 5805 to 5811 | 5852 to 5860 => 0.6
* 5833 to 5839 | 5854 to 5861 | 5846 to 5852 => 0.2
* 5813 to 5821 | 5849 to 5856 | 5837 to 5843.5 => 0.6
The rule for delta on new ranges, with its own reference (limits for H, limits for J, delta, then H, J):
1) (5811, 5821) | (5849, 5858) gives 0.15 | 1.02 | 1.000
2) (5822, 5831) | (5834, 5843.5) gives 0.11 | 0.98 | 0.971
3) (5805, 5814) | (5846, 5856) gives 0.15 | 1.01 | 0.992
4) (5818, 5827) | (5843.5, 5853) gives 0.11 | 0.99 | 0.982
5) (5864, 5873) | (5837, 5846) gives 0.13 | 0.98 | 0.965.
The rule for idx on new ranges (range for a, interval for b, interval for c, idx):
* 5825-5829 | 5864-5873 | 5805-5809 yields 4.27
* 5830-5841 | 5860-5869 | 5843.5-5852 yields 4.25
